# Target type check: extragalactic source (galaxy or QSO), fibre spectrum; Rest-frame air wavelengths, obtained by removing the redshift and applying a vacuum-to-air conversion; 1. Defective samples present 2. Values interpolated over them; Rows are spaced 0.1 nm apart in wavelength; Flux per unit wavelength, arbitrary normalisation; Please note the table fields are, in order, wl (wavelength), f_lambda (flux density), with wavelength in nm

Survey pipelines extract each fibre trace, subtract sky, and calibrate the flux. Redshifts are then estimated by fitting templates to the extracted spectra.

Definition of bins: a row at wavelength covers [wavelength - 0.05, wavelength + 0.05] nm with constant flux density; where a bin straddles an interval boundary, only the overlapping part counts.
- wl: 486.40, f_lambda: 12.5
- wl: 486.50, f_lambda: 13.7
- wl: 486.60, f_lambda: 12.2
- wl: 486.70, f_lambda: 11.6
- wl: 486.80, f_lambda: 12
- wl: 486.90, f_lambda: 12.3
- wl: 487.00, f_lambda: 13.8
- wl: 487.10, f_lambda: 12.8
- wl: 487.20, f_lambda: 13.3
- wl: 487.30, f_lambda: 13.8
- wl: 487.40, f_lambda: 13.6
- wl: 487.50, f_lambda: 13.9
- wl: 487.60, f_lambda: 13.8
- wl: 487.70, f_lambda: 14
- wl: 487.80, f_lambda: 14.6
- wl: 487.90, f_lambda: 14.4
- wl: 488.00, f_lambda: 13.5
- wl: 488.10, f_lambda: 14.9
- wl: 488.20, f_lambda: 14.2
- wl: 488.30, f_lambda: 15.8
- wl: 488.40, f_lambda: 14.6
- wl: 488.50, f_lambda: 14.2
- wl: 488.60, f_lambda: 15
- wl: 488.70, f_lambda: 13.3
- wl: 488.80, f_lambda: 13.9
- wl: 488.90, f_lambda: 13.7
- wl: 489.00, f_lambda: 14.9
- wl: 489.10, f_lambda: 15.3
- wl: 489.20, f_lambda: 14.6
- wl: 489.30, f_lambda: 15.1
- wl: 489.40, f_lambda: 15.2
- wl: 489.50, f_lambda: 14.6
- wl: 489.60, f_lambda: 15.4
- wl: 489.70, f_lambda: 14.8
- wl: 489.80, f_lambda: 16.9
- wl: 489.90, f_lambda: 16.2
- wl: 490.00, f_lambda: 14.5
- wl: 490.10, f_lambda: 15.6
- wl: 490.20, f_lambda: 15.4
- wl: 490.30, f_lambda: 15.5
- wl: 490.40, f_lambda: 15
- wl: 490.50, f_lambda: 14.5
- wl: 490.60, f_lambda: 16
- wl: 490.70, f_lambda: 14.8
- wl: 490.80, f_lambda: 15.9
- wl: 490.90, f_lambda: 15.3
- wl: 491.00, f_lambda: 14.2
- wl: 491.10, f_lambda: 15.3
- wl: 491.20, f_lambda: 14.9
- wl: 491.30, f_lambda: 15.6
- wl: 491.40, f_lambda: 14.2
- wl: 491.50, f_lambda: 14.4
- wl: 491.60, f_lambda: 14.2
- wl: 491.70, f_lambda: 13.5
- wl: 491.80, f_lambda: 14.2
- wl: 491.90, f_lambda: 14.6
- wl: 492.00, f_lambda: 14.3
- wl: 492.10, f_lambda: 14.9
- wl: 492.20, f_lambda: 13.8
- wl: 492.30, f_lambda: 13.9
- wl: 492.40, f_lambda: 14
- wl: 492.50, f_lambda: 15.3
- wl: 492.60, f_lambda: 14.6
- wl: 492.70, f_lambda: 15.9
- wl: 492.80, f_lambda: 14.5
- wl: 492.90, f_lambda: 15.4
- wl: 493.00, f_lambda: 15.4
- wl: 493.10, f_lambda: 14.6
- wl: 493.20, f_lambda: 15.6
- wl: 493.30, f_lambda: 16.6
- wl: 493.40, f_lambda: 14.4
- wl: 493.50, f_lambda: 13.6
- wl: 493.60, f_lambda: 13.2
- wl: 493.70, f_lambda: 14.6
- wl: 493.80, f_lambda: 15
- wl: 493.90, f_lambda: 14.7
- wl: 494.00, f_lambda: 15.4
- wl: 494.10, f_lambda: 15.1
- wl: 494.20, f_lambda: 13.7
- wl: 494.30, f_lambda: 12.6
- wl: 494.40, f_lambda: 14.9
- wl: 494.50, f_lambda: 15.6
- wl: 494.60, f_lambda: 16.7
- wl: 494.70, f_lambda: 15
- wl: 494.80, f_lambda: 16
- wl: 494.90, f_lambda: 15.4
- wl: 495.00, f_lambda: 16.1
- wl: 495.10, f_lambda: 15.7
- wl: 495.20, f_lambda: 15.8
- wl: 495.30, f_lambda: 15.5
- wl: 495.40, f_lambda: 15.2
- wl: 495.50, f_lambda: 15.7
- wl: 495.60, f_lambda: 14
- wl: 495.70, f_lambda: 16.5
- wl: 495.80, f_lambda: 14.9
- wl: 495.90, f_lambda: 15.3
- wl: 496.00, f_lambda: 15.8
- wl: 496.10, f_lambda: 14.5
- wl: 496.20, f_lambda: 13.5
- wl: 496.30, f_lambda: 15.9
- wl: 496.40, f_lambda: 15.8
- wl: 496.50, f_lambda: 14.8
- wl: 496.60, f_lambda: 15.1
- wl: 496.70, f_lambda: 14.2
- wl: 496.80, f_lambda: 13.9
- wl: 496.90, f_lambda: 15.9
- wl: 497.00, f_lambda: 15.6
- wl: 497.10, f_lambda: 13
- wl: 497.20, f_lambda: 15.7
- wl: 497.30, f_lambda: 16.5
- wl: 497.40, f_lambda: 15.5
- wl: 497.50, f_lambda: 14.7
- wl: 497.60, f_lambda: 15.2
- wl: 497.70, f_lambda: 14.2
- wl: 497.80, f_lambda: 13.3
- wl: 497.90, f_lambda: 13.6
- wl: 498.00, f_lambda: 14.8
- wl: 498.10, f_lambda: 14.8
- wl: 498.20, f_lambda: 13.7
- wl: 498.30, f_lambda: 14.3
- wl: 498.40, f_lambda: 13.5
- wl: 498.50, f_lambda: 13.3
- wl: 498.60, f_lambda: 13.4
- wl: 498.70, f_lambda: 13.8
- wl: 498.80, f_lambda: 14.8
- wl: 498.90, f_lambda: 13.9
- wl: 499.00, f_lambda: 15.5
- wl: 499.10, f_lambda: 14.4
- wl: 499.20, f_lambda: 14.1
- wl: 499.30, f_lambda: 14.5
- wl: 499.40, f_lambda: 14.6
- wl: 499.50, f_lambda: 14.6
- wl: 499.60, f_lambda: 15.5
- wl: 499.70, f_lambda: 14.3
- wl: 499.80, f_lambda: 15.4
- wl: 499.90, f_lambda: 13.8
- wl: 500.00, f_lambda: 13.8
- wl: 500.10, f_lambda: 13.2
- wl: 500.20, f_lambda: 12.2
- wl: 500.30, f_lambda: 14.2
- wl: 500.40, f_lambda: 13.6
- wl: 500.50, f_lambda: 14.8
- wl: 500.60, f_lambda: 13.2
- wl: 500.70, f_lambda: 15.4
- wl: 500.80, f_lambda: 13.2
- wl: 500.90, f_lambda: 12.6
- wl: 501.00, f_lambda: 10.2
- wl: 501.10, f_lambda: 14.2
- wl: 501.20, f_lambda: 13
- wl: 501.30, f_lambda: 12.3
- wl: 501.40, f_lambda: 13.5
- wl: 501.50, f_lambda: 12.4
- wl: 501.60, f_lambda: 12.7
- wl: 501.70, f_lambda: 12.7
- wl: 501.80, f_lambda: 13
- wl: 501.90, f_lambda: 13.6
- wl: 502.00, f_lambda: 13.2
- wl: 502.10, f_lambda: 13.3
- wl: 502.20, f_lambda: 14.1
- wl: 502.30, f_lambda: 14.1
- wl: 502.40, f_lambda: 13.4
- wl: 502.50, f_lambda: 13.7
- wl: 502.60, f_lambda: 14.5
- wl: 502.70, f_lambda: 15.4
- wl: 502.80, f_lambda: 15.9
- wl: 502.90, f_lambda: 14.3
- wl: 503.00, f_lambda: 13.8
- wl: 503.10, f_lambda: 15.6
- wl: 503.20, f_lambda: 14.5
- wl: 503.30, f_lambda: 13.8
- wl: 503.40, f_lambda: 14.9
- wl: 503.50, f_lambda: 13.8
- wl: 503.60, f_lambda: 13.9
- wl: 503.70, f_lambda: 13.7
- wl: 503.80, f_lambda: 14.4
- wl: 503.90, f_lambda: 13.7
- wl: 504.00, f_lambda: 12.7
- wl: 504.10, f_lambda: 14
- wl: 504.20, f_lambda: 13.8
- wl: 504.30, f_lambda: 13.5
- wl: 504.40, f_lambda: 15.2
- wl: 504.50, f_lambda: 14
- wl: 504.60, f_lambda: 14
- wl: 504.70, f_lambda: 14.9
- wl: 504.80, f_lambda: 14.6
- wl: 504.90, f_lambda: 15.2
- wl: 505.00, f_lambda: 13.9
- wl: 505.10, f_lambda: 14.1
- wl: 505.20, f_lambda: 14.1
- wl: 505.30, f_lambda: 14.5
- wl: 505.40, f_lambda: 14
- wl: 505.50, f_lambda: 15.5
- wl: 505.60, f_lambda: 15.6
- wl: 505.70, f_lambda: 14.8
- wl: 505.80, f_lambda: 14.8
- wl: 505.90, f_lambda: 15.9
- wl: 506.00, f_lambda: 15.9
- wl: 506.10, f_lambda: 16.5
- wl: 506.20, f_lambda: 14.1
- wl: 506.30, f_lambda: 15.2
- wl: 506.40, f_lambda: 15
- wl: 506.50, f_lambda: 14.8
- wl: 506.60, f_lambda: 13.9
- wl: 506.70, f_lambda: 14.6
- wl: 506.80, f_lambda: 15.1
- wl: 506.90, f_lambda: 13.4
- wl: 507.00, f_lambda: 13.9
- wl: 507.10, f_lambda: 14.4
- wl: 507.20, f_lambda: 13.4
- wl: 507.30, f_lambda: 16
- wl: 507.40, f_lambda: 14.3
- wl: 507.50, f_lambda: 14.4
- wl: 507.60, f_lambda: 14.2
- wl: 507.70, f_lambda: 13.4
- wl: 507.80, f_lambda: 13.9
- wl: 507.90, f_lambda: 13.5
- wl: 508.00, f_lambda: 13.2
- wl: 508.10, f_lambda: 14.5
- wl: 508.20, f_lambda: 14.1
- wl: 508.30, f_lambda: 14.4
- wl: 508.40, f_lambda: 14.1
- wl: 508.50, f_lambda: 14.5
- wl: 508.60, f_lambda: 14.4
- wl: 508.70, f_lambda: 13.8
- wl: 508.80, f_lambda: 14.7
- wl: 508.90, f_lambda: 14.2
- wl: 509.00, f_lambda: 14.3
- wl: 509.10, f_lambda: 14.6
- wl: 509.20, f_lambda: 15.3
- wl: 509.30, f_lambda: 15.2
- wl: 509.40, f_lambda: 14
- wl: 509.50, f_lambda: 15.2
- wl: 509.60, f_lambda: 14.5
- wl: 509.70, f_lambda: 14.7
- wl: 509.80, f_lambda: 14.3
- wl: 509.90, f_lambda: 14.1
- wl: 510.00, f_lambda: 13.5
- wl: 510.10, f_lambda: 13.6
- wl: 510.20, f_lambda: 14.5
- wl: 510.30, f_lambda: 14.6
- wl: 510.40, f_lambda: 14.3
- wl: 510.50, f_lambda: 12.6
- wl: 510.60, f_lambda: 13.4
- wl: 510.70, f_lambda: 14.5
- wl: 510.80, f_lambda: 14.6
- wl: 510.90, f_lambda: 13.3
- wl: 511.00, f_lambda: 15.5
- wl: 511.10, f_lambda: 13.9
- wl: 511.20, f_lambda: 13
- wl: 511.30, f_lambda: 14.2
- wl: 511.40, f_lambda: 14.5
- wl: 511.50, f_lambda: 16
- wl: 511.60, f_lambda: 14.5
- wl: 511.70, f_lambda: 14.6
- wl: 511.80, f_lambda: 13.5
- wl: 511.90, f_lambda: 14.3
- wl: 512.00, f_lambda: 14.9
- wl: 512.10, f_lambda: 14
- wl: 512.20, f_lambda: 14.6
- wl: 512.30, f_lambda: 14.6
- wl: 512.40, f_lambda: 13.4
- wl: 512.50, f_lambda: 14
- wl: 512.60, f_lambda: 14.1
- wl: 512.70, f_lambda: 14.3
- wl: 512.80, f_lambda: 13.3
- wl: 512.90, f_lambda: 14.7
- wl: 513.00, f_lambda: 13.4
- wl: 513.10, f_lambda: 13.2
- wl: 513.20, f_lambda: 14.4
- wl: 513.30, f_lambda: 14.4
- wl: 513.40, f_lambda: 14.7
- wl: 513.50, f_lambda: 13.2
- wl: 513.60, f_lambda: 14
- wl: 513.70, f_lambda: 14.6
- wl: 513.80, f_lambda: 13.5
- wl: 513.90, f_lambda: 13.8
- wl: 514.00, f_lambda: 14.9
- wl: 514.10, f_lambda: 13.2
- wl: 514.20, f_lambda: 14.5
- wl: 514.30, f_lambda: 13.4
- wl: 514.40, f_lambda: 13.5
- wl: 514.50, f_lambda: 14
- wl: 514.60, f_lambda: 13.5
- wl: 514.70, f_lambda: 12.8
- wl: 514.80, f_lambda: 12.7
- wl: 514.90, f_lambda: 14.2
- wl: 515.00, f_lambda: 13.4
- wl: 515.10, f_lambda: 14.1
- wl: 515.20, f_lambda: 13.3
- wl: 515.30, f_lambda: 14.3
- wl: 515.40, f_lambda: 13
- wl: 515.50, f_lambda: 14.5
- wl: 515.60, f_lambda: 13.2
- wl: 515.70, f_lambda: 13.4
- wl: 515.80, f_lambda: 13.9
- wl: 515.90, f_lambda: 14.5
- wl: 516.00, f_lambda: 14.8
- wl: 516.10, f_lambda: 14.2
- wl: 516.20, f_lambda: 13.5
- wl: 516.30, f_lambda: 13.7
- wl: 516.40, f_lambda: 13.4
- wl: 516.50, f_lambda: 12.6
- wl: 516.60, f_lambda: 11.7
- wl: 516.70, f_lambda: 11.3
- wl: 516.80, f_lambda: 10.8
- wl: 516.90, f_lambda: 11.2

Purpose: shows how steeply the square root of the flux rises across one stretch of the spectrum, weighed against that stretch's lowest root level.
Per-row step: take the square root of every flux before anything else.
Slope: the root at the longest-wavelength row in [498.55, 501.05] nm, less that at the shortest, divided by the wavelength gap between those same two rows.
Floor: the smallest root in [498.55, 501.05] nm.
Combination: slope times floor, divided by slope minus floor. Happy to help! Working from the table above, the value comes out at 0.18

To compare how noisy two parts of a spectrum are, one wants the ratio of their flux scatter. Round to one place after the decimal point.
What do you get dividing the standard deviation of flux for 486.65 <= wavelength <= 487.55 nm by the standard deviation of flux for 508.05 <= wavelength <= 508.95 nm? 3.2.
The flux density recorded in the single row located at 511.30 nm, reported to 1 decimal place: 14.2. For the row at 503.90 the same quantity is 13.7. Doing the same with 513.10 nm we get 13.2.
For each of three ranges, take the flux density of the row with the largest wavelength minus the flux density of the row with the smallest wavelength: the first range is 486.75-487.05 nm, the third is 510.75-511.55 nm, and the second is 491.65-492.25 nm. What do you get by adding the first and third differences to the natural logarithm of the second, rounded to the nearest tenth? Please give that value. 2.0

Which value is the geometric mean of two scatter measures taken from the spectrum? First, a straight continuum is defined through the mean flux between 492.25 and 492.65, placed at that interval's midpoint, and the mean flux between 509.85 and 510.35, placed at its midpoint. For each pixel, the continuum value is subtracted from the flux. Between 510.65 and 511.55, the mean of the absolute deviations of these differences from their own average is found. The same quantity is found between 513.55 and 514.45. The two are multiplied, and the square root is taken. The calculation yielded 0.59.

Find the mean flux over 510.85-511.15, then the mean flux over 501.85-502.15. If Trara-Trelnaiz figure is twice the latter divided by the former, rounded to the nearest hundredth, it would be 1.88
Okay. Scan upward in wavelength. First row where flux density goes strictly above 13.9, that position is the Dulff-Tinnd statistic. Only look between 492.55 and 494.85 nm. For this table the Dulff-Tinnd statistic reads 492.60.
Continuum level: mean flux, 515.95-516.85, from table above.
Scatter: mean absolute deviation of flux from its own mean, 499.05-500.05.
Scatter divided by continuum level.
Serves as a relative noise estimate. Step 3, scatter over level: 0.033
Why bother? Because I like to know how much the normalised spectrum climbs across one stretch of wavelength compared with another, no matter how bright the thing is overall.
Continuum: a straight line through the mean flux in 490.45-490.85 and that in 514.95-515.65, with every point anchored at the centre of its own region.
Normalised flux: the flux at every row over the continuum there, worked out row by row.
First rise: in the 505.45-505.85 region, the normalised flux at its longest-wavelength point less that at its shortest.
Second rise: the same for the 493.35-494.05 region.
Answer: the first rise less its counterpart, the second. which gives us -0.116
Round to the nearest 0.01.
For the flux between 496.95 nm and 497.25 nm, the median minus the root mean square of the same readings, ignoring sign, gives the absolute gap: 0.78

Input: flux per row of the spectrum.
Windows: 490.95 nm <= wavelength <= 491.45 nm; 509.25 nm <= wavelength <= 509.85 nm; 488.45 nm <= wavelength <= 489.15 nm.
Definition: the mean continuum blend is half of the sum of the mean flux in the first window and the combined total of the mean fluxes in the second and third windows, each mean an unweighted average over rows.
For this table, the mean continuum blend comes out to 21.9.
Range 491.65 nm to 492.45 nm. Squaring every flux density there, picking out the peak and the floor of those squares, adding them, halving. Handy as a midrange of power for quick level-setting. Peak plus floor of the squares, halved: 202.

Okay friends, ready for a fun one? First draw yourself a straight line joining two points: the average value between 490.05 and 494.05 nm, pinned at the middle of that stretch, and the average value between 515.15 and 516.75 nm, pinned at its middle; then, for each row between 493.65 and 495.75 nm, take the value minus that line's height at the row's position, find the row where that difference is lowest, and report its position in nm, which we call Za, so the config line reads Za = 494.30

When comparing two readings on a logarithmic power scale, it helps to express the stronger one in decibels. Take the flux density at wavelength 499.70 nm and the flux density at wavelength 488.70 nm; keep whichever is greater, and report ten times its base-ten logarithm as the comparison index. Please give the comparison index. 11.55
